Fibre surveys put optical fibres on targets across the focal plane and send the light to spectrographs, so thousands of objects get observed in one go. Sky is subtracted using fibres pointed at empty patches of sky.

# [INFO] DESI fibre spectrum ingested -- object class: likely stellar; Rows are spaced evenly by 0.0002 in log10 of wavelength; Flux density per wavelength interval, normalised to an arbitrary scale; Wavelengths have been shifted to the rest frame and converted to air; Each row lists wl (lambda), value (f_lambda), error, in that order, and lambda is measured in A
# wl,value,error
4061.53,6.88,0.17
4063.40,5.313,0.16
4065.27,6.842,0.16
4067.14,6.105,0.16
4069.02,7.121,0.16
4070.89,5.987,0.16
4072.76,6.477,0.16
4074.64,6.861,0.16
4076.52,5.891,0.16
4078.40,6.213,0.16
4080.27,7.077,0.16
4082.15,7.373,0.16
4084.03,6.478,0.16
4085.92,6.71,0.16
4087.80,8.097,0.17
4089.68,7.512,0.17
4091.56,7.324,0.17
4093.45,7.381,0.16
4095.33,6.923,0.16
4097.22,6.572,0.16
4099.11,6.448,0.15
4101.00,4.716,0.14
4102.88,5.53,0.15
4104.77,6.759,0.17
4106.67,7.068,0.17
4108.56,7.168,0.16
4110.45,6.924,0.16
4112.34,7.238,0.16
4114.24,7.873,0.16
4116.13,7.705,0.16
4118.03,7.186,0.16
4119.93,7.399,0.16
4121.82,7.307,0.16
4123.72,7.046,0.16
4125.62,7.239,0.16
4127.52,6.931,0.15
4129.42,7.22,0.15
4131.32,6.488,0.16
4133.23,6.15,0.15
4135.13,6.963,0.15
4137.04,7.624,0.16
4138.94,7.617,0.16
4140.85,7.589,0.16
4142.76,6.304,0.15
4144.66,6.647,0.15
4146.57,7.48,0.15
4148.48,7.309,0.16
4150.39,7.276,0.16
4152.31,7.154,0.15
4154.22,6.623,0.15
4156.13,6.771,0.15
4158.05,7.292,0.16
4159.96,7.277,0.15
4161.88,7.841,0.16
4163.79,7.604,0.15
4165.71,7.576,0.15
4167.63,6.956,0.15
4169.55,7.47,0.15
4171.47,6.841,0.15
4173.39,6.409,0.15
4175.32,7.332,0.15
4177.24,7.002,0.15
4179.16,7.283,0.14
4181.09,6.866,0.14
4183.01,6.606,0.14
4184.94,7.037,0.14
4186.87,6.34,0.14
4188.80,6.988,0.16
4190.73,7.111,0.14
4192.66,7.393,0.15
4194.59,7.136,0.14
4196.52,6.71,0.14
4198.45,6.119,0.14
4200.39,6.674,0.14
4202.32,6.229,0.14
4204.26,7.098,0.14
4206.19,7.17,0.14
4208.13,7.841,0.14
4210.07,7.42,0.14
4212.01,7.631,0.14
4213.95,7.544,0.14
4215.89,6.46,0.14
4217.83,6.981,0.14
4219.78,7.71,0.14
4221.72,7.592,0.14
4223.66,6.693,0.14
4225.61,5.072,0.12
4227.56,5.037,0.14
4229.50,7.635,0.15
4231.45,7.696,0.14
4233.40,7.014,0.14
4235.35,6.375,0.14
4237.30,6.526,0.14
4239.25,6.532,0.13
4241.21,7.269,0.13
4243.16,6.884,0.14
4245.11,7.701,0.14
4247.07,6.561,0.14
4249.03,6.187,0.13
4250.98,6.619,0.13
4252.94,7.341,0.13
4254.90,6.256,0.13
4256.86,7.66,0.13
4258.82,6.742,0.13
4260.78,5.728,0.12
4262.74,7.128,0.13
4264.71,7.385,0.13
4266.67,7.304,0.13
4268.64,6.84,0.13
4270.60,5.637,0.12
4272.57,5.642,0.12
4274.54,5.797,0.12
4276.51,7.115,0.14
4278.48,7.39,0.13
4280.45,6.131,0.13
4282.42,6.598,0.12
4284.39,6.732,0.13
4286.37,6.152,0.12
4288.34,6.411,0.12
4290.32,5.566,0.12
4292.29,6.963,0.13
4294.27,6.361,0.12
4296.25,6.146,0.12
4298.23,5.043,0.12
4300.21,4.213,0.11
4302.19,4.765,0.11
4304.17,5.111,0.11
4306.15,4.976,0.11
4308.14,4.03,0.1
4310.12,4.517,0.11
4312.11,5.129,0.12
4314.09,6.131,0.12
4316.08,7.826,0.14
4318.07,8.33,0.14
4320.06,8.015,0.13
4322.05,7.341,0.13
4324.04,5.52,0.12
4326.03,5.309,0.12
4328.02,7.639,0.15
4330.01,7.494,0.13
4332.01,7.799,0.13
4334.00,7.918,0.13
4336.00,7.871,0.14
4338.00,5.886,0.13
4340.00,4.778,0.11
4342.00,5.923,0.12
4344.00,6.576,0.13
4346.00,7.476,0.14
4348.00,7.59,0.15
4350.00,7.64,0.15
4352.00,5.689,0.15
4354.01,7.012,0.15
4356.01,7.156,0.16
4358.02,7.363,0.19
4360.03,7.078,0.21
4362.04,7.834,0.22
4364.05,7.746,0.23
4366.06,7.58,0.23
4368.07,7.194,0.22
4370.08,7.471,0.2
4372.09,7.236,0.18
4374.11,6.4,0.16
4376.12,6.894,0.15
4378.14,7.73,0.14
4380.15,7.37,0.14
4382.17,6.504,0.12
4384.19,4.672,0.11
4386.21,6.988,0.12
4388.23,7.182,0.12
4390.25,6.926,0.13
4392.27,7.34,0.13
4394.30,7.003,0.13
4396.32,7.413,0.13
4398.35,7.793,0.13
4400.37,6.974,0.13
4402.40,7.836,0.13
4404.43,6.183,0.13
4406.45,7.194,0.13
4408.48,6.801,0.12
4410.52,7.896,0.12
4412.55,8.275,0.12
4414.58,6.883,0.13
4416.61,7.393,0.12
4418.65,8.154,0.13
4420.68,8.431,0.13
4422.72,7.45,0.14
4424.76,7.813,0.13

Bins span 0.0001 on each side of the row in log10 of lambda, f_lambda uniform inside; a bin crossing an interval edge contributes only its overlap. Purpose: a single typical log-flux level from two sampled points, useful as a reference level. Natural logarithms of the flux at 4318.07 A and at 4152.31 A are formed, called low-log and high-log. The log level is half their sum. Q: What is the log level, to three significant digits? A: 2.04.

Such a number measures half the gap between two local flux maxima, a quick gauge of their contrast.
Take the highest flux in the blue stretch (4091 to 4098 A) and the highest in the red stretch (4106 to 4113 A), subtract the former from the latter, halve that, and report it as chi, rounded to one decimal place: -0.1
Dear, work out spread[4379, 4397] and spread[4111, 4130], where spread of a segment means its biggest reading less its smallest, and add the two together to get 3.7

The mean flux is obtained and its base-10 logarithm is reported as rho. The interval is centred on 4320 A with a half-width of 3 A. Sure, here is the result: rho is 0.897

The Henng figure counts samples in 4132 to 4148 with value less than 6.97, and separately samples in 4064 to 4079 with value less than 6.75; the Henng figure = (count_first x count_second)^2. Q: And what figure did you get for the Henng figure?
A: 400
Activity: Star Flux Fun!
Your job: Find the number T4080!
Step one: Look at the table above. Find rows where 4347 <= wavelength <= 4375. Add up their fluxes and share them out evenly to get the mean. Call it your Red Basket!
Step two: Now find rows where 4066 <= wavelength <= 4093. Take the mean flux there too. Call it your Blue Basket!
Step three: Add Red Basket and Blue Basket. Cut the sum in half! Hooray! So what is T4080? 7.01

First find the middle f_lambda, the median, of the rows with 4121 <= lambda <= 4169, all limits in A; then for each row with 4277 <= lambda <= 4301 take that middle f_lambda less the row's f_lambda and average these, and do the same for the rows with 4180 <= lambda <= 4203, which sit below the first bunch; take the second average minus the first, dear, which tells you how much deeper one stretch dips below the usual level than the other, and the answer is -0.6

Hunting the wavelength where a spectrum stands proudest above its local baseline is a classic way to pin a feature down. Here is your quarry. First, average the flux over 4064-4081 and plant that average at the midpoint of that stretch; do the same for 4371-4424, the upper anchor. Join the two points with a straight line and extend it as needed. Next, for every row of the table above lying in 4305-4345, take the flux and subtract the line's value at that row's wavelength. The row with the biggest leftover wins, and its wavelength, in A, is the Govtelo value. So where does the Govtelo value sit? 4318.07 A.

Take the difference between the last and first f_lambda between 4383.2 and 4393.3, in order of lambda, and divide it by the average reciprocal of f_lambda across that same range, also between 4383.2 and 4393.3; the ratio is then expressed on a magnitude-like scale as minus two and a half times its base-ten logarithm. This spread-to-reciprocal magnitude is -3.1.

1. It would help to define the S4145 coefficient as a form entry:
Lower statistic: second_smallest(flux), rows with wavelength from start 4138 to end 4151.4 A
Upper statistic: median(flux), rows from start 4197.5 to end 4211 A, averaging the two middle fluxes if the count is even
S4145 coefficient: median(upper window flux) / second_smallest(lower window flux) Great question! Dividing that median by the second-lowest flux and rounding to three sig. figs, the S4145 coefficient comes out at 1.07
